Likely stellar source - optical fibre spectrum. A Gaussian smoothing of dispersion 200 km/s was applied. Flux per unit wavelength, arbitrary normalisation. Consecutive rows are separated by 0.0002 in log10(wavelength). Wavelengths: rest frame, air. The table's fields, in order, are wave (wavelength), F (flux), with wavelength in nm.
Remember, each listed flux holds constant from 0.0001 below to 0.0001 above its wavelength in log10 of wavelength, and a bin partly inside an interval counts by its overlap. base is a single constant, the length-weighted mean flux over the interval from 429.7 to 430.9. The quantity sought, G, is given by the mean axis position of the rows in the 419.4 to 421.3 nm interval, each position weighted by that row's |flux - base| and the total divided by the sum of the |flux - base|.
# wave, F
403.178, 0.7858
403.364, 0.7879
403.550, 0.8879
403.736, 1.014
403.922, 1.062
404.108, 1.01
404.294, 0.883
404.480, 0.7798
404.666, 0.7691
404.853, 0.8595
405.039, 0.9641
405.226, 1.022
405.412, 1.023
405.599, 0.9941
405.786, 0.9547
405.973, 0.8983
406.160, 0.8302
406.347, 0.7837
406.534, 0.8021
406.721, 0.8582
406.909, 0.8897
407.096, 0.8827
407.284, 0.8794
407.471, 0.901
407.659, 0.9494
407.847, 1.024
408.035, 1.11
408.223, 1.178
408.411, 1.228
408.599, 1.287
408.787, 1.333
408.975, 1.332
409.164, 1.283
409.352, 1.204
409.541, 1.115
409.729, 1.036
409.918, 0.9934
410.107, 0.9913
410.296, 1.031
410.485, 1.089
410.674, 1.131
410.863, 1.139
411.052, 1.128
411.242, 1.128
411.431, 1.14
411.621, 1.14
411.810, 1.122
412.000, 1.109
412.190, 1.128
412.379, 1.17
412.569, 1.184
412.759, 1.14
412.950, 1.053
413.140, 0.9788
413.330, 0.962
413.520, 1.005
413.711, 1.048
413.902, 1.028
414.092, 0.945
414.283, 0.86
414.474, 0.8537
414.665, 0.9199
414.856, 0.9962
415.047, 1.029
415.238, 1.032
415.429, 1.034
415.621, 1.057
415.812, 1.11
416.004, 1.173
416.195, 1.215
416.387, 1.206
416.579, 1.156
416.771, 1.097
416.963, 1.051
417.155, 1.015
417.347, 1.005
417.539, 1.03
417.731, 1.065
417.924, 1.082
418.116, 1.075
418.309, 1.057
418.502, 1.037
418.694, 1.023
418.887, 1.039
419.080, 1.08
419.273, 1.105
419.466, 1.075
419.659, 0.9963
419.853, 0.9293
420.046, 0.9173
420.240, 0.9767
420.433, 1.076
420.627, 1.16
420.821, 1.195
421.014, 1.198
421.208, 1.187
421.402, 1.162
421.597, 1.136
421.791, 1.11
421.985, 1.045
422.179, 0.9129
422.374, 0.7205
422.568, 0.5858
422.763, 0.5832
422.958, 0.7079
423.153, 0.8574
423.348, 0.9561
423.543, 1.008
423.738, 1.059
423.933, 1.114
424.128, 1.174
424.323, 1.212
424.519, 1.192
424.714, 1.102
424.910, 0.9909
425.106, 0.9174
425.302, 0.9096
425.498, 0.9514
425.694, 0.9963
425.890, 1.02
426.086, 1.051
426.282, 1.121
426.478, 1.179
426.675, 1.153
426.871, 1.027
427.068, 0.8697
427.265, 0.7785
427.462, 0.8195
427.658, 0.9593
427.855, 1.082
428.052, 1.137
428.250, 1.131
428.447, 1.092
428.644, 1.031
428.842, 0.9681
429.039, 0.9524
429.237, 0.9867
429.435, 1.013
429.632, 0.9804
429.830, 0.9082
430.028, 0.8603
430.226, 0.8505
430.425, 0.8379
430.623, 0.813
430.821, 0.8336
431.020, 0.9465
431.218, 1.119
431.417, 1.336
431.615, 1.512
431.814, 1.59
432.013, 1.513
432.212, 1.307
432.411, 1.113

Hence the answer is 420.54 nm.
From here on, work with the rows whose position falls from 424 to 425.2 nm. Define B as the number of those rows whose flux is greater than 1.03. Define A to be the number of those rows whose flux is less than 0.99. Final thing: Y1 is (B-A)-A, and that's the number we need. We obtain 2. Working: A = 1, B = 4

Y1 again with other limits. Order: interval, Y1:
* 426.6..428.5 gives -3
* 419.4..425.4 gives -8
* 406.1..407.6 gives -16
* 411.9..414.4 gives -1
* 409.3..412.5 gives 15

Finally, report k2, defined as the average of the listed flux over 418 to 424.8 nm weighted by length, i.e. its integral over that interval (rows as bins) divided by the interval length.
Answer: 1.02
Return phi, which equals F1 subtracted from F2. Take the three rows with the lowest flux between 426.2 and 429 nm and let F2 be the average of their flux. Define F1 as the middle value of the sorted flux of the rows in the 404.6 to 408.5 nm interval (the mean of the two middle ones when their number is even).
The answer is -0.08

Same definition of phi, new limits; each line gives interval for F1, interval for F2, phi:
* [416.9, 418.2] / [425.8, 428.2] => -0.23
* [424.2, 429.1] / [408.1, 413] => -0.02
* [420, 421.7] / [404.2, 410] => -0.38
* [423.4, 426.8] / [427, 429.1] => -0.24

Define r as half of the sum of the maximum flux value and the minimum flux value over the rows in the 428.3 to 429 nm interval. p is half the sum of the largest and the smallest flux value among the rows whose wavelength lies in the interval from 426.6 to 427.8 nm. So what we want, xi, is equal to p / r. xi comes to 0.94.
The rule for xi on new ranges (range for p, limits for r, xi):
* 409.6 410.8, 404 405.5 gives 1.18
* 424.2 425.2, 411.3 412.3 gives 0.95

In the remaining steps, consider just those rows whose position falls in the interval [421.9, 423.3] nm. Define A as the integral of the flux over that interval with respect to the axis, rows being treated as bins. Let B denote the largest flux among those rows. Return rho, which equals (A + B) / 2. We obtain 1.07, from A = 1.09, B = 1.045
